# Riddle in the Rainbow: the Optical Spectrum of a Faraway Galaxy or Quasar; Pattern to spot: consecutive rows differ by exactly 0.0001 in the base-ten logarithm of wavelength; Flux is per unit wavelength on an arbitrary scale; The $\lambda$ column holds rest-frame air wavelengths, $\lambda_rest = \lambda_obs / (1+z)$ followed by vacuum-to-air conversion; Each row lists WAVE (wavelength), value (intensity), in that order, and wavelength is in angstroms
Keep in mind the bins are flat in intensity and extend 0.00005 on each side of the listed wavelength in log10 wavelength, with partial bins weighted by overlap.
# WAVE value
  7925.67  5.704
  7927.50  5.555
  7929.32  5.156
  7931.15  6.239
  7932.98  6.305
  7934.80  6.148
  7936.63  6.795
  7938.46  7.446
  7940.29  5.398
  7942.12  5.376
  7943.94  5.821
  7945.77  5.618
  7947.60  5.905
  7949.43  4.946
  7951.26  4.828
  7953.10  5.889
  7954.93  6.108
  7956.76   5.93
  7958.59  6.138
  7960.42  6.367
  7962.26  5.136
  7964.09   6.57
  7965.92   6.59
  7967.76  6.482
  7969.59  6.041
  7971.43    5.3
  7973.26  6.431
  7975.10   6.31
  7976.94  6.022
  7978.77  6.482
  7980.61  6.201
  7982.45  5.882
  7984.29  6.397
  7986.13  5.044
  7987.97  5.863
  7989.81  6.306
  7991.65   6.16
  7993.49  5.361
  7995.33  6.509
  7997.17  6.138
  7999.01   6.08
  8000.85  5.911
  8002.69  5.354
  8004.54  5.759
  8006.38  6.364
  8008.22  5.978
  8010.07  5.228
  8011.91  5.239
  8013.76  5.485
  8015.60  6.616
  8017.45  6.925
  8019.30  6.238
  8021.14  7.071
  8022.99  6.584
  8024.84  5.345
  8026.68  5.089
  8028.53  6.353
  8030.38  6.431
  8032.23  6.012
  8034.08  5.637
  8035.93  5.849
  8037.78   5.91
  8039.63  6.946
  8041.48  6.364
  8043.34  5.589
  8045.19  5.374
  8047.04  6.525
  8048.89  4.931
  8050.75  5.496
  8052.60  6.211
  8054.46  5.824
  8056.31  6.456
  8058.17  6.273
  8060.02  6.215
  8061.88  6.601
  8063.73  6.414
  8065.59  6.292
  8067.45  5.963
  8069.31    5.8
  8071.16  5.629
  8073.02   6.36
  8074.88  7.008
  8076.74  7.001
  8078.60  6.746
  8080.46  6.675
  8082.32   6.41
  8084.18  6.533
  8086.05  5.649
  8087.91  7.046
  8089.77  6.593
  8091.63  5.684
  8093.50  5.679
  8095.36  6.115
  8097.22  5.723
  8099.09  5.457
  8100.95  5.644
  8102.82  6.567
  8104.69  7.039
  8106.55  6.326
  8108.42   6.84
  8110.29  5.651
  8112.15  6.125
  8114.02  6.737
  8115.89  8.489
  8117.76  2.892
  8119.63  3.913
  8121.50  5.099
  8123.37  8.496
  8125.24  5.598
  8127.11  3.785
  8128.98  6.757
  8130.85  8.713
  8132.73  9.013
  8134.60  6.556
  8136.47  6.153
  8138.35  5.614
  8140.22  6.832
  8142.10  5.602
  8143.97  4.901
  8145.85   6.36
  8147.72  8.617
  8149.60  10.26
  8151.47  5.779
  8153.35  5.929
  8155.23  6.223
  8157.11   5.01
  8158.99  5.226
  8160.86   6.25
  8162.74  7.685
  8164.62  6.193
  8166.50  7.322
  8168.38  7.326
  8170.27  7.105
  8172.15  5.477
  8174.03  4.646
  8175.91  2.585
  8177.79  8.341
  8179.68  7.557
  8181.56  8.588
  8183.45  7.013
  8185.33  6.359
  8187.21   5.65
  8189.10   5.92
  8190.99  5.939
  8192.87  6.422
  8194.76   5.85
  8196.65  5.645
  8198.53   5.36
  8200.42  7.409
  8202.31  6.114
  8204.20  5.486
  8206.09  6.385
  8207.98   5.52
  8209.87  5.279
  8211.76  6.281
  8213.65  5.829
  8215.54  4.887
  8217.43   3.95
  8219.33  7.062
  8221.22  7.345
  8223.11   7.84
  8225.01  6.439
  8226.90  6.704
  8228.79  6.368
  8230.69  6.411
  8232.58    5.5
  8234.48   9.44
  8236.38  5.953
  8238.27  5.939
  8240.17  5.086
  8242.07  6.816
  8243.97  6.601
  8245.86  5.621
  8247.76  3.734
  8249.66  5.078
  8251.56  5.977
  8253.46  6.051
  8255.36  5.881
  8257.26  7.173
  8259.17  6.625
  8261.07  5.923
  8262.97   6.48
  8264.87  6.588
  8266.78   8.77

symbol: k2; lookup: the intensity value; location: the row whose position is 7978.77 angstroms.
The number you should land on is 6.482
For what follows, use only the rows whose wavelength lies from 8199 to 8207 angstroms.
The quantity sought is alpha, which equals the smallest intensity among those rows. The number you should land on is 5.486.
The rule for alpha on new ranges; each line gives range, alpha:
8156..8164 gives 5.01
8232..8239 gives 5.5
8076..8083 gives 6.41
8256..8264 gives 5.923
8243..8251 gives 3.734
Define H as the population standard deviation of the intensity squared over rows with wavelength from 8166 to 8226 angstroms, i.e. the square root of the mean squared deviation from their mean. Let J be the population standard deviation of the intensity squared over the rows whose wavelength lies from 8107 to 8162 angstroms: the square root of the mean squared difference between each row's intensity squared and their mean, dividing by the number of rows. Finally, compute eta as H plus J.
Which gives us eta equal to 37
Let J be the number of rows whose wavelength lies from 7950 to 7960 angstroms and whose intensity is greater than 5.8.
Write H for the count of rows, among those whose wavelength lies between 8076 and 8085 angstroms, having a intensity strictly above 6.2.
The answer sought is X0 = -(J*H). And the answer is -20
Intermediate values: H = 5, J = 4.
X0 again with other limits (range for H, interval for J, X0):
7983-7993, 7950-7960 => -8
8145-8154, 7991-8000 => -12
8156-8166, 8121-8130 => -4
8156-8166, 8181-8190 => -8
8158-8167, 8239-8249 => -6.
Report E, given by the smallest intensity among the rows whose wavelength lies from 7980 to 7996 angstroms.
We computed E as 5.044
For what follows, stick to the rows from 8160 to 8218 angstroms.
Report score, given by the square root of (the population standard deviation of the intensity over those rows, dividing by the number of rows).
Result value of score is 1.1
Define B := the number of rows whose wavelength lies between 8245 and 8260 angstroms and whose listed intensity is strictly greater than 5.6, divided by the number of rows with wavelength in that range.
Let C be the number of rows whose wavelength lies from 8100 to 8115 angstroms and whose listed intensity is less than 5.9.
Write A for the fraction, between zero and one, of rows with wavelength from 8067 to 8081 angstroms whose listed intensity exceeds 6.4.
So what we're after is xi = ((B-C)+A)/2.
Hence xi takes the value -0.4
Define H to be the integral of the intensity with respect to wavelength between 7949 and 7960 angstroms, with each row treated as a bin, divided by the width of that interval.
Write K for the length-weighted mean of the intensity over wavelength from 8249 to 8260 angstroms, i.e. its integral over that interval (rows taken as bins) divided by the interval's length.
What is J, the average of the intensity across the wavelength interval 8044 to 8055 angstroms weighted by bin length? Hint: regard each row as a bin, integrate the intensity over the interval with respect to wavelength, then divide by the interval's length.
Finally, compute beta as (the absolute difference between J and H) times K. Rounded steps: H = 5.7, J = 5.7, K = 6.1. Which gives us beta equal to 0.1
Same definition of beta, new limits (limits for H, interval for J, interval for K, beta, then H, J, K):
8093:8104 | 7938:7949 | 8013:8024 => 0.5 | 5.9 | 5.8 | 6.5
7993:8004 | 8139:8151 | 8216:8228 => 7.2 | 5.9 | 7.0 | 6.5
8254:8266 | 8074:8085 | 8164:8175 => 1.7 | 6.5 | 6.7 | 6.3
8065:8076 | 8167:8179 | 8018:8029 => 1.2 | 6.2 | 6.0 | 6.1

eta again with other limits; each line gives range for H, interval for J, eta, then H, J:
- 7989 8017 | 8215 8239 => 23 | 5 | 17.6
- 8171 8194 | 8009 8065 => 25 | 18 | 7.0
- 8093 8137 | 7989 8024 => 25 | 18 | 6.6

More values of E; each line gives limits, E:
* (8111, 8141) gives 2.892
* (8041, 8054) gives 4.931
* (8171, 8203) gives 2.585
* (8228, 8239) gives 5.5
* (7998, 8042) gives 5.089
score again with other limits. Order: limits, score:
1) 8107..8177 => 1.3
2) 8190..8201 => 0.8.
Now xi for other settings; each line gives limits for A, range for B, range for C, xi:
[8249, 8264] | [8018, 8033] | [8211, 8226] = -0.9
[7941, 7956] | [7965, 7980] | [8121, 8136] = -1.1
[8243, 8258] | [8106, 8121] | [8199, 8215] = -1.5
